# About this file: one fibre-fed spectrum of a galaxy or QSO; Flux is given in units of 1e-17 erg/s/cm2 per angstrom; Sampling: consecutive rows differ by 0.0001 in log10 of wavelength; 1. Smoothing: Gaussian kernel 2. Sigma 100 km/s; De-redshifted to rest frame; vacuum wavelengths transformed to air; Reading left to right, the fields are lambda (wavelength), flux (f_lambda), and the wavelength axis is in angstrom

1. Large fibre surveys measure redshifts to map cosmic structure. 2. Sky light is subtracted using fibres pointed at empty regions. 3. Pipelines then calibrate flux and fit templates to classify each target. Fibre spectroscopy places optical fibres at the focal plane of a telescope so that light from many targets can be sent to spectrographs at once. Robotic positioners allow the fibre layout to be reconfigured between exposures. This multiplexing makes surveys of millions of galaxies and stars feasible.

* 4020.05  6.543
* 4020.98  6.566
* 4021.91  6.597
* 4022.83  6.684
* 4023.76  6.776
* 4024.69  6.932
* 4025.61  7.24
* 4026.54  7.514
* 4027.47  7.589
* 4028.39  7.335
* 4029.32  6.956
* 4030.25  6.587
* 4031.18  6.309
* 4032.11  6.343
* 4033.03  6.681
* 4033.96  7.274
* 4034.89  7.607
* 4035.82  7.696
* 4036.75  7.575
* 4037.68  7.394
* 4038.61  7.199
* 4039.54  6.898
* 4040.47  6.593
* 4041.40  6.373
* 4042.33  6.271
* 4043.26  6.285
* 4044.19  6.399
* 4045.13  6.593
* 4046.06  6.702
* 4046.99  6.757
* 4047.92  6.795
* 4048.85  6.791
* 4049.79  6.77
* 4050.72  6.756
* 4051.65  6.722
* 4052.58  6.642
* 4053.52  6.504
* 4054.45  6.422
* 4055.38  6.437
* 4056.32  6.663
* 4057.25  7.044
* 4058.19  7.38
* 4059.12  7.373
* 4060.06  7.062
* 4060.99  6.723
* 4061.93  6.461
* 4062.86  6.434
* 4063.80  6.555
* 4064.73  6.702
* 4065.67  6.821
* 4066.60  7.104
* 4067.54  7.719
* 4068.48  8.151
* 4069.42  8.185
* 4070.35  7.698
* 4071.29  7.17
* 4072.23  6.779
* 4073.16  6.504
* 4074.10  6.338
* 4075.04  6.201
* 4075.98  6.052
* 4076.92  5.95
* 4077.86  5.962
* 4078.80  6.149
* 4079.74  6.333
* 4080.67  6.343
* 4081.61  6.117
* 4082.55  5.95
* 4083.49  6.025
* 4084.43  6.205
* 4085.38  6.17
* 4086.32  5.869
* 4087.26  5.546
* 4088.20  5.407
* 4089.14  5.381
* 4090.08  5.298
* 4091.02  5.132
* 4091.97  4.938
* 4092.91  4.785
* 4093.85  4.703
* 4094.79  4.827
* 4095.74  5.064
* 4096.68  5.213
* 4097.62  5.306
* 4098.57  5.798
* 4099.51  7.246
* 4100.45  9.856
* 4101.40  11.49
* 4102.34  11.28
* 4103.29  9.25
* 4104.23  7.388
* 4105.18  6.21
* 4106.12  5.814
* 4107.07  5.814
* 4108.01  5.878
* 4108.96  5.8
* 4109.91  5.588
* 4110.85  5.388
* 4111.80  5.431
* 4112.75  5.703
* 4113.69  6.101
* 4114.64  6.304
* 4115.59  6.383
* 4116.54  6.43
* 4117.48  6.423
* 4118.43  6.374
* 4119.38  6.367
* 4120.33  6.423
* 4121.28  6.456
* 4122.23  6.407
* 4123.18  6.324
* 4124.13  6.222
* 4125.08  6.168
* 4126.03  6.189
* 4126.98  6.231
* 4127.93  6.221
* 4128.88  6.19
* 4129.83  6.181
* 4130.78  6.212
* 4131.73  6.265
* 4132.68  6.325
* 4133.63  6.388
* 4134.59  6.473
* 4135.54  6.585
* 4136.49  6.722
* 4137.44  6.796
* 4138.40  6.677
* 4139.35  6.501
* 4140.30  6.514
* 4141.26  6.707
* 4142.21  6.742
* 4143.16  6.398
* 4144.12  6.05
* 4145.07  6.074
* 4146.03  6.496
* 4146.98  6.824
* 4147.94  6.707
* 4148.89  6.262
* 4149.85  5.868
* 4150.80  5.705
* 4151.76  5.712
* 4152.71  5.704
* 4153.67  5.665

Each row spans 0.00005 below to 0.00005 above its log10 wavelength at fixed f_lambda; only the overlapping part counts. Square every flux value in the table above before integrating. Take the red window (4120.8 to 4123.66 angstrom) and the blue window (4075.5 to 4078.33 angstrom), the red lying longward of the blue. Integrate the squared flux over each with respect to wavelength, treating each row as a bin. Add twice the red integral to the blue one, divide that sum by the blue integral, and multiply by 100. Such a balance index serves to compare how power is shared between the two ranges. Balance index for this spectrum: 331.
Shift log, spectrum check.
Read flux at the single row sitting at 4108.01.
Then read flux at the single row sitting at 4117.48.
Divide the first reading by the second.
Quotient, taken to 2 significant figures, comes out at 0.92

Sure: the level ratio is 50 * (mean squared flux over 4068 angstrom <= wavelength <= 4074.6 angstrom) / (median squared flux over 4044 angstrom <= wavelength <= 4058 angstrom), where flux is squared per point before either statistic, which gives 59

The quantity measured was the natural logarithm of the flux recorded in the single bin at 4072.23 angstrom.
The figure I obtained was 1.91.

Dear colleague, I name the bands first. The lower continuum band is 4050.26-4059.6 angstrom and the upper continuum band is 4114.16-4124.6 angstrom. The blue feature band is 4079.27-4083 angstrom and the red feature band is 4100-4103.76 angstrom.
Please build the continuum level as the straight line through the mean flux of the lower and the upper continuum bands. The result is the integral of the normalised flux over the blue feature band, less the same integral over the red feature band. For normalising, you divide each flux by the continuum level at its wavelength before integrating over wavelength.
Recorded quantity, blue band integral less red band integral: -2.6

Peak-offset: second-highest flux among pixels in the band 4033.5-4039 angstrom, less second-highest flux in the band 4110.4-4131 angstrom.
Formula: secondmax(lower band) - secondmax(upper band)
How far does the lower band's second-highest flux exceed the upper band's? 1.18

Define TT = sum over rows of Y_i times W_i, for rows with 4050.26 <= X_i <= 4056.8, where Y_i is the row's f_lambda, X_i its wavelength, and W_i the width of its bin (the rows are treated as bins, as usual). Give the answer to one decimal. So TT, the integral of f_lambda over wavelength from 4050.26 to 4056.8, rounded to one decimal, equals 43.1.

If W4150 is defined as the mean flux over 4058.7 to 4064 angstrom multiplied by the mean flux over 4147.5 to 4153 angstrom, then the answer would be 41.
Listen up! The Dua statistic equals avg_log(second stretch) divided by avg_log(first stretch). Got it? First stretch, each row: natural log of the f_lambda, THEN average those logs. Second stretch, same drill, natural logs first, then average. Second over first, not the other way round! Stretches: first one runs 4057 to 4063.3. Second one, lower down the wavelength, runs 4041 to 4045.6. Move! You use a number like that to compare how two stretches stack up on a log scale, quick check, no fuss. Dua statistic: 0.96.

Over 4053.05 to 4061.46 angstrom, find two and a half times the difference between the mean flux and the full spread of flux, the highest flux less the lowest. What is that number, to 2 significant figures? 15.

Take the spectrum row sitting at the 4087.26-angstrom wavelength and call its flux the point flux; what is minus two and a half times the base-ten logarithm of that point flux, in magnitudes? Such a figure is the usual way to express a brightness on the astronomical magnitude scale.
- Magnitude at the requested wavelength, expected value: -1.86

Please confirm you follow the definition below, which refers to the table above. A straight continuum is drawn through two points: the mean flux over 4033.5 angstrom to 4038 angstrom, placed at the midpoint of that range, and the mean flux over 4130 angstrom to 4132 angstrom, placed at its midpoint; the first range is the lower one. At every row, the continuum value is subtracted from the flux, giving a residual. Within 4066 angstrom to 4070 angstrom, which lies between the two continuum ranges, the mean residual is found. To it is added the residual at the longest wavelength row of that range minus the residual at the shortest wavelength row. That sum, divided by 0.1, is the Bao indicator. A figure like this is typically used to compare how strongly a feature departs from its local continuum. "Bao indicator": 18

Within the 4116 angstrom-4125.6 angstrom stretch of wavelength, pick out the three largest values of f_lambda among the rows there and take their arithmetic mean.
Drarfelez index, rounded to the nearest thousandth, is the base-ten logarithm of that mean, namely 0.809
